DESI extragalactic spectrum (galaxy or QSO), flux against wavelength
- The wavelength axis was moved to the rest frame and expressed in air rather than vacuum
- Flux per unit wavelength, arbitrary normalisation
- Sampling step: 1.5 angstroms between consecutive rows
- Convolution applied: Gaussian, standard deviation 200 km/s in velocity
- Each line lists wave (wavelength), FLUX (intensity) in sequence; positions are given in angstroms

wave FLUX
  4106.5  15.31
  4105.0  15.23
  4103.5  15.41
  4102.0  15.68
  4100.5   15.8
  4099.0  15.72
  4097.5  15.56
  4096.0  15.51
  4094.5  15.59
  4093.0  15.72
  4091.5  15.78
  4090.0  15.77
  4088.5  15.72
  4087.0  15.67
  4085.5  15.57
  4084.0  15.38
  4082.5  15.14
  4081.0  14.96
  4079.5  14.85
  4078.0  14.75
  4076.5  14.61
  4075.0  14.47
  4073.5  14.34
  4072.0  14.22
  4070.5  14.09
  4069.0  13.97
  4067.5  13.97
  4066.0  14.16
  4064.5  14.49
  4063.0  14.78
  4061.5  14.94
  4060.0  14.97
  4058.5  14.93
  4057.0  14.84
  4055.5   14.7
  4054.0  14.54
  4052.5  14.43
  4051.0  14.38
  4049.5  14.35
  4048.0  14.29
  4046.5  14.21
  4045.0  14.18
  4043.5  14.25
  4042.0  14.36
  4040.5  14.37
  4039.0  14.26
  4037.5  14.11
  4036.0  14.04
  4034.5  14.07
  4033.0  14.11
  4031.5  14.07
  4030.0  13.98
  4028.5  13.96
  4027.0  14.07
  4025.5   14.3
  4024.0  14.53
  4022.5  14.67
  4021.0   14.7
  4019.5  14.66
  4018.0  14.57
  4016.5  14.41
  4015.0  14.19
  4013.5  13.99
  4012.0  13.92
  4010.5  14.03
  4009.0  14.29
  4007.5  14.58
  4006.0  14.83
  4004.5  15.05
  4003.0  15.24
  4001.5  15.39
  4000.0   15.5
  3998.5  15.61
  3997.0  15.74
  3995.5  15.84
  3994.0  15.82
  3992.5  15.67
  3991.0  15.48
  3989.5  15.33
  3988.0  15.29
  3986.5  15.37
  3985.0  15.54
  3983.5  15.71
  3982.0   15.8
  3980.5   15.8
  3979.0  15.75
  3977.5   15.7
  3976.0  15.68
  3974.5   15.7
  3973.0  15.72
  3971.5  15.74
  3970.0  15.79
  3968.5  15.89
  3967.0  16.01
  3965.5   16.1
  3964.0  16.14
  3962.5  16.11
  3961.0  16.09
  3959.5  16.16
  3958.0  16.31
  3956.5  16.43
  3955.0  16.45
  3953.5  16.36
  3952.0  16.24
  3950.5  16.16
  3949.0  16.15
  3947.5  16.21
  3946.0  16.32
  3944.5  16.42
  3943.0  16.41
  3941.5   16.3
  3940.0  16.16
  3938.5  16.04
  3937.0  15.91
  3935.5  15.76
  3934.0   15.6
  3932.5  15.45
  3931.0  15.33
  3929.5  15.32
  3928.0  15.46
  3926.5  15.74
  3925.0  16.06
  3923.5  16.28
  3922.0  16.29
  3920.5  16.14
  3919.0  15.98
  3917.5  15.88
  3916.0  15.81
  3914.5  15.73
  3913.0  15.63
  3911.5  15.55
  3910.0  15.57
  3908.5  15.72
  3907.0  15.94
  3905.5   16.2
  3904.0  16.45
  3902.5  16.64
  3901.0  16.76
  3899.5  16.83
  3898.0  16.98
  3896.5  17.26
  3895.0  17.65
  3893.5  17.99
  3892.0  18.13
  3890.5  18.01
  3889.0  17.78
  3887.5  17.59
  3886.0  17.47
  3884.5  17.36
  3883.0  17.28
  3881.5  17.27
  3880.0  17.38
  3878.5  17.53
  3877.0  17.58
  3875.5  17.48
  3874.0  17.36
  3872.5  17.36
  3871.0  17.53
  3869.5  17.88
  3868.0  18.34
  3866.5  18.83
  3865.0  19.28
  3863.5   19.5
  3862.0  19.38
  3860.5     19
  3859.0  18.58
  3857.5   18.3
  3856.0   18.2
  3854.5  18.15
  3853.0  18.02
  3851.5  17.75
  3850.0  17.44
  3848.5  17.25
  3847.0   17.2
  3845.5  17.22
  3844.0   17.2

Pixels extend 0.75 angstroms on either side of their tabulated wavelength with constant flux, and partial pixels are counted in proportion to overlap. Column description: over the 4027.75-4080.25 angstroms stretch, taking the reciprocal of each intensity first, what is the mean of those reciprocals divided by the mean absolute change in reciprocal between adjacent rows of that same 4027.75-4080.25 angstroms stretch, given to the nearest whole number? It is 144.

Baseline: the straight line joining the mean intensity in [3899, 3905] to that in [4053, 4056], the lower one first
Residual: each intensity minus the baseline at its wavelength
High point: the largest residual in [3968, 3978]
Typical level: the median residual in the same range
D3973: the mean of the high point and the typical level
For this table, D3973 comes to 0.1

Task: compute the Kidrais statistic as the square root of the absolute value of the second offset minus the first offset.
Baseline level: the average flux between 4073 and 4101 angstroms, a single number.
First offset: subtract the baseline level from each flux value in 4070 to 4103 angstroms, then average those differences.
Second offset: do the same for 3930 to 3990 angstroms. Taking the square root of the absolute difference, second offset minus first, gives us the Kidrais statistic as 0.84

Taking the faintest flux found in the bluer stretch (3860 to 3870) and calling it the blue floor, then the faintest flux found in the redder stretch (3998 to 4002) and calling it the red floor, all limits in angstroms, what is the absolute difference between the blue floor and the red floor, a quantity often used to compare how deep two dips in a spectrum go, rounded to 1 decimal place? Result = 2.5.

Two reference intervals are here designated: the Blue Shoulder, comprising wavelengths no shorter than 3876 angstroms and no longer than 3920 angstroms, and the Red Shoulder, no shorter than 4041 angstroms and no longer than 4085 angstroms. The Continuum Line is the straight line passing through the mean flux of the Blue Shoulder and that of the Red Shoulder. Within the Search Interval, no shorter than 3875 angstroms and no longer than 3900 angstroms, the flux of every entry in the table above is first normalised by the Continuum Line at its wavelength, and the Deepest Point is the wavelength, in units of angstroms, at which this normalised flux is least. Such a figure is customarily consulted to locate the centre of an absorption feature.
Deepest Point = 3899.5 angstroms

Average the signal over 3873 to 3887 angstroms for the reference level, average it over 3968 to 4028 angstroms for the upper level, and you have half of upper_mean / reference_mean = 0.435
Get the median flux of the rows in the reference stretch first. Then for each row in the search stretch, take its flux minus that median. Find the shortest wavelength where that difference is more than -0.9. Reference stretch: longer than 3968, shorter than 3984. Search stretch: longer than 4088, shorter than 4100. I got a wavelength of 4088.5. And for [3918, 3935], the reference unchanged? 3919.0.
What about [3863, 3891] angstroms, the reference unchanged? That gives 3863.5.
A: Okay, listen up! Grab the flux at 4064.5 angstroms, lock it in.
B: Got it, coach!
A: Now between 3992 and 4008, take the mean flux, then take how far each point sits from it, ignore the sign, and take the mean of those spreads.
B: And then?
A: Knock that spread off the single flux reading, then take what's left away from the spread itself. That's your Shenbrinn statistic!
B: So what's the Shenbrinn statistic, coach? -13.8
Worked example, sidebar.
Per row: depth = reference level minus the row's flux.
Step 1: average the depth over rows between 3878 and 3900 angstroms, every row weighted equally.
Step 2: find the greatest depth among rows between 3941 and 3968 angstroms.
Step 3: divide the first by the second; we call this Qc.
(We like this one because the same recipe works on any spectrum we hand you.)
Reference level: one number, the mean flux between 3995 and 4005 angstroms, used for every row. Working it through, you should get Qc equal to 4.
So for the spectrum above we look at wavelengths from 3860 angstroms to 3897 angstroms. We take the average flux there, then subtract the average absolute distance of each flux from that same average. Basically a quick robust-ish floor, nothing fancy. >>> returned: 17.4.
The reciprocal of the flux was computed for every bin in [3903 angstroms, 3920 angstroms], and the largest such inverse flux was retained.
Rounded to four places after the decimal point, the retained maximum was 0.0643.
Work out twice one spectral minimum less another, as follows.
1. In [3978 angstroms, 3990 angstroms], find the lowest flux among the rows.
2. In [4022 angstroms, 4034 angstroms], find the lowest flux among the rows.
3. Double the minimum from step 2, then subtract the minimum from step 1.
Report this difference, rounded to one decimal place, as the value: 12.6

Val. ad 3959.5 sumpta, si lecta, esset 16.16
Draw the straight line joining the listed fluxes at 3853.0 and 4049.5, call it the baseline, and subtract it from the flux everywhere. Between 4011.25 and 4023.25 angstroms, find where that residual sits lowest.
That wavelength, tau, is 4012.0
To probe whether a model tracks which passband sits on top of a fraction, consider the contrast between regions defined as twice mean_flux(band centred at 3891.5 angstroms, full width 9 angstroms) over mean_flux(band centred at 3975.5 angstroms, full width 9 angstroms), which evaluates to 2.27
